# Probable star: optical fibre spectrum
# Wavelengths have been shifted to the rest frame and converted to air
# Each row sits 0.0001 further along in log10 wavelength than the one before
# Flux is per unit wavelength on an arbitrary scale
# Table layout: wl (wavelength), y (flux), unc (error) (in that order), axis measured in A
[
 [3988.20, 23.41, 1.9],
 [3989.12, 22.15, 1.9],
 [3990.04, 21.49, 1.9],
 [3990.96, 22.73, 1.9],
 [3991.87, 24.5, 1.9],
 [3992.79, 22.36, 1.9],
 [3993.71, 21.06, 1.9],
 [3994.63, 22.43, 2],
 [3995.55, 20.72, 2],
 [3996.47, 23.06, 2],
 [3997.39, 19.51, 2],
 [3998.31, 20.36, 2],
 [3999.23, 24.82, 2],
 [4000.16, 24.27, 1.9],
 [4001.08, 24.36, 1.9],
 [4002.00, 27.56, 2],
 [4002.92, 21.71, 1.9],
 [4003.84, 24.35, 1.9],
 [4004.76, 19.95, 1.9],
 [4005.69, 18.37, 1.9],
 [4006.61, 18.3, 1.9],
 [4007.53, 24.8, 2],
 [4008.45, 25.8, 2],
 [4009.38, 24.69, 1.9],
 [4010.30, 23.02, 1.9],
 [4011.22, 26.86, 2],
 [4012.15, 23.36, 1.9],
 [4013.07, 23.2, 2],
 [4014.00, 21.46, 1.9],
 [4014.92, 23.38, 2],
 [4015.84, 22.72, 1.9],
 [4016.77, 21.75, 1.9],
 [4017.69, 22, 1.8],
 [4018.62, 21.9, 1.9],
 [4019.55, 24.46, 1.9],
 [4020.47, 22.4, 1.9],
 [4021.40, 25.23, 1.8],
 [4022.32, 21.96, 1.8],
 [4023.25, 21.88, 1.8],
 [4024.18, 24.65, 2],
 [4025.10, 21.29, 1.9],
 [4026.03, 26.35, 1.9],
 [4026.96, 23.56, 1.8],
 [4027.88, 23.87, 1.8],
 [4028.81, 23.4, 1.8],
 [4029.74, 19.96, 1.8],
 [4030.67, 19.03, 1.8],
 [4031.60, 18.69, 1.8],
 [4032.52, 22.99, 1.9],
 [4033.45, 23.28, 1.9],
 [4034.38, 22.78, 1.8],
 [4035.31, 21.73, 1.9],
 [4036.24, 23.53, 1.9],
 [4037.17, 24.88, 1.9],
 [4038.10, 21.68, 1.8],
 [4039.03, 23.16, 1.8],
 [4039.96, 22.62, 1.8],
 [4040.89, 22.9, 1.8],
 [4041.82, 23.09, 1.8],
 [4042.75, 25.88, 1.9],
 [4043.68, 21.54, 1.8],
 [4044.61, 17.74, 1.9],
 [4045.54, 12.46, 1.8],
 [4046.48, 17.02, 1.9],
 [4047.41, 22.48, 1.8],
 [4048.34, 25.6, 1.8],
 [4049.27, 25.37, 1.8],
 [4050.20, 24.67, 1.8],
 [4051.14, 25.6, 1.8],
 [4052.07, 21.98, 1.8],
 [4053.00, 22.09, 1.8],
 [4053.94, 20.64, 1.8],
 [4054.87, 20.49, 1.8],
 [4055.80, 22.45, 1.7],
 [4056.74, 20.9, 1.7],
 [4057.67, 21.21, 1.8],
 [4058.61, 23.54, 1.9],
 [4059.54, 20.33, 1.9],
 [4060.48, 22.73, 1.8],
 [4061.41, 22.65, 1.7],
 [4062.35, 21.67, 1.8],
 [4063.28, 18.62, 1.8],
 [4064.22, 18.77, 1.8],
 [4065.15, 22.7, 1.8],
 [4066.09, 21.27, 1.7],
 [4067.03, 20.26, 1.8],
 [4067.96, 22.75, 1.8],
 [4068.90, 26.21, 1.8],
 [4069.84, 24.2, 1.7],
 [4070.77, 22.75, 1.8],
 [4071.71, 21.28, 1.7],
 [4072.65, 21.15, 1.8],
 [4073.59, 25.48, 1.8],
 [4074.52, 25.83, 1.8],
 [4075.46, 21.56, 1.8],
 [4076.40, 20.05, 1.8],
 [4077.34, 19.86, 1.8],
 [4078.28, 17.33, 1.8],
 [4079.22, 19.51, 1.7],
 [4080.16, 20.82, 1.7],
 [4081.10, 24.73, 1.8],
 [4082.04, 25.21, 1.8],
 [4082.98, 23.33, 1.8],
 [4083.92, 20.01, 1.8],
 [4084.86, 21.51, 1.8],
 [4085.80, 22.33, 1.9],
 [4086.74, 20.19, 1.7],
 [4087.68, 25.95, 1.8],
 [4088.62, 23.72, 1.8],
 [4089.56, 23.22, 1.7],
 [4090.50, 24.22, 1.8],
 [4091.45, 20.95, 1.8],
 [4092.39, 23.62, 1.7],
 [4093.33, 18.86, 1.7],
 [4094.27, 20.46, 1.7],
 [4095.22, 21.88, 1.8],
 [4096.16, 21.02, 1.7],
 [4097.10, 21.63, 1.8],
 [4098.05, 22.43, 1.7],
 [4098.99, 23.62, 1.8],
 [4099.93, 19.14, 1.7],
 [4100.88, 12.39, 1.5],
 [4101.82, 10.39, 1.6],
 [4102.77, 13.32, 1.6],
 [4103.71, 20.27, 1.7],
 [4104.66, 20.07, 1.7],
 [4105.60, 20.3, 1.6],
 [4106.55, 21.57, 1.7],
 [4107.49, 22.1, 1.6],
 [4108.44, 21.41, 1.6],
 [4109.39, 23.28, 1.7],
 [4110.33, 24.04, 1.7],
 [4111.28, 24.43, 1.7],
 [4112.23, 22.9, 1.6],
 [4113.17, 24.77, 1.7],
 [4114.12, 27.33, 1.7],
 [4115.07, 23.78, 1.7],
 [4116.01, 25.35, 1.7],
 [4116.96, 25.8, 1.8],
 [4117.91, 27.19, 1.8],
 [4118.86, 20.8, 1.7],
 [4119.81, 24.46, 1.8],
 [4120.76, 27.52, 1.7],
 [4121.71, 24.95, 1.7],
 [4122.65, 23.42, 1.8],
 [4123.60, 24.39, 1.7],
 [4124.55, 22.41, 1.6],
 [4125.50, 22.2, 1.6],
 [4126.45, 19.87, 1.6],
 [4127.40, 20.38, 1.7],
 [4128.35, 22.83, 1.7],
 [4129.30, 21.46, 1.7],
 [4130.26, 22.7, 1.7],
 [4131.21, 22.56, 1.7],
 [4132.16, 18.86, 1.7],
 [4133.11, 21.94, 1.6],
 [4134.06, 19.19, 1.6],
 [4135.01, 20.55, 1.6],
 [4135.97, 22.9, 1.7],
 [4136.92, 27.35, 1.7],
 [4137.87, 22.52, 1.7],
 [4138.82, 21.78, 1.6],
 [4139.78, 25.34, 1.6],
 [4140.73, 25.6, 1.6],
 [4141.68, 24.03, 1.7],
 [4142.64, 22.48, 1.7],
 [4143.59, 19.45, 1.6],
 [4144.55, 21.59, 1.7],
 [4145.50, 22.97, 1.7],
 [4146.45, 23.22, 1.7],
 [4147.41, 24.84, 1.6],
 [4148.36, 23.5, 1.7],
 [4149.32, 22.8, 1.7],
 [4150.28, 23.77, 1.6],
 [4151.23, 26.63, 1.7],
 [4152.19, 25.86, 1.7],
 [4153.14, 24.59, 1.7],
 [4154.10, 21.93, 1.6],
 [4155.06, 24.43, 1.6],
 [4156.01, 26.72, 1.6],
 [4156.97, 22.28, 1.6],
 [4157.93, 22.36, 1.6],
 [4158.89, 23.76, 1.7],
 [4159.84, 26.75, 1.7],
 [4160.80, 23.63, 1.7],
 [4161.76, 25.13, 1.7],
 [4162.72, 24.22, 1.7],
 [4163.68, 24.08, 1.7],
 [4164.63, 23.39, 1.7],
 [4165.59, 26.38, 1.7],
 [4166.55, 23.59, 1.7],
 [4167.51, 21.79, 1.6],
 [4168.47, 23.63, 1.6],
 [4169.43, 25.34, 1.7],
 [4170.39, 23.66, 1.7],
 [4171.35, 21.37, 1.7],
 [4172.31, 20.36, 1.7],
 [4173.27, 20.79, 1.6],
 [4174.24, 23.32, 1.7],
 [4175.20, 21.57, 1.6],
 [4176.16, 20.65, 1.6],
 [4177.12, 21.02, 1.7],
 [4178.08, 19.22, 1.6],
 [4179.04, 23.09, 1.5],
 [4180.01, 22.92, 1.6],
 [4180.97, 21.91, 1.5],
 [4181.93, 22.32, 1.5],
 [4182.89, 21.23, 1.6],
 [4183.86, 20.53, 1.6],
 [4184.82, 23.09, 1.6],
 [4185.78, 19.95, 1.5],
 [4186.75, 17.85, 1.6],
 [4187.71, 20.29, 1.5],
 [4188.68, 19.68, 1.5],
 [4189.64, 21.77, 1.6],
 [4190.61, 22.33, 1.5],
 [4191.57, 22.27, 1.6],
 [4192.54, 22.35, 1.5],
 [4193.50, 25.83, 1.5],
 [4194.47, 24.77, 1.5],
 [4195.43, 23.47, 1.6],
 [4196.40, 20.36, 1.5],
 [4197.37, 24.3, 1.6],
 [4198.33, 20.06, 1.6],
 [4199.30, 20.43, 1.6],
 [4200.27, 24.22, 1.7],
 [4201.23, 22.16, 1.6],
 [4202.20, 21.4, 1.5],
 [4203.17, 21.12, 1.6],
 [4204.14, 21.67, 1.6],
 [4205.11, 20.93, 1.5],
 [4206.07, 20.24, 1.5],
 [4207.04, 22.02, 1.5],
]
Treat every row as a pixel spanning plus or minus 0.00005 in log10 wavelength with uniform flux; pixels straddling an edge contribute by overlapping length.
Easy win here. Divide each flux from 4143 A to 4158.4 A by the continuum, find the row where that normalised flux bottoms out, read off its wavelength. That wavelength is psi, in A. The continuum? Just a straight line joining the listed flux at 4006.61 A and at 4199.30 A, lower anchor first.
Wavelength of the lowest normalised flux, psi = 4143.59 A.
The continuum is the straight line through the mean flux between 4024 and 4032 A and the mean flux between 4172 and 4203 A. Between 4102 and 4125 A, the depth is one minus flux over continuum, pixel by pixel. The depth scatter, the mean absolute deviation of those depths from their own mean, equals 0.101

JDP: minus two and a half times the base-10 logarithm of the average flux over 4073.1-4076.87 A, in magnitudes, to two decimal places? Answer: -3.42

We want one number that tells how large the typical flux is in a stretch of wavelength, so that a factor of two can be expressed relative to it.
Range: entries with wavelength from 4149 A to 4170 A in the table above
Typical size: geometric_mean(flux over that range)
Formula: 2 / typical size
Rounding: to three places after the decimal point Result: 0.083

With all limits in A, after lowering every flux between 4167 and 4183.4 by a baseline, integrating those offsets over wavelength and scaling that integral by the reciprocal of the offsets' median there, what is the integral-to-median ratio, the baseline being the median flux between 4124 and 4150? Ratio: 11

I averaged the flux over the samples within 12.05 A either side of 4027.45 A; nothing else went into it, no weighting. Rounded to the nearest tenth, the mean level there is 22.7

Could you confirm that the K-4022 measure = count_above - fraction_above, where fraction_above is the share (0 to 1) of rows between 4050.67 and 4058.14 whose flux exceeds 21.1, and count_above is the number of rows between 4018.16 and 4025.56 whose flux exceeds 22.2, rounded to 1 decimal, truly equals 3.4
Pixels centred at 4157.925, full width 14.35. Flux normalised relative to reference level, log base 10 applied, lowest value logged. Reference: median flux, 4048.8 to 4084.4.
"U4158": 0.00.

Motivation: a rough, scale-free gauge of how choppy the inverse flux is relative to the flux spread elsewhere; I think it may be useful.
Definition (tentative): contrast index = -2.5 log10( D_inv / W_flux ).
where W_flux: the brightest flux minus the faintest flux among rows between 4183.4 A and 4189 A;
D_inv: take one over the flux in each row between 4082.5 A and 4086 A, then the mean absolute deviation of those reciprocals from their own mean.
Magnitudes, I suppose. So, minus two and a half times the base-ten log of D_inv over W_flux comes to 8.4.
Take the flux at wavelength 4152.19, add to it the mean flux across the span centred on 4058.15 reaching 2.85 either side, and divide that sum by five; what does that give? 9.54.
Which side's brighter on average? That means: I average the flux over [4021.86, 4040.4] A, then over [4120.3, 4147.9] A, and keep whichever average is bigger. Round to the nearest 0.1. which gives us 22.7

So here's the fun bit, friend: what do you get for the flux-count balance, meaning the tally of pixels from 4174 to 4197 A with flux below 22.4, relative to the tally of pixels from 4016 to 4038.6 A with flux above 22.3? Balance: 1.3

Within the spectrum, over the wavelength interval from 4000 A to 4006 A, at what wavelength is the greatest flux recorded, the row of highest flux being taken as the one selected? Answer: 4002.00 A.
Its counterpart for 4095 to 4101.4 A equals 4098.99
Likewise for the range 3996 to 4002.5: 4002.00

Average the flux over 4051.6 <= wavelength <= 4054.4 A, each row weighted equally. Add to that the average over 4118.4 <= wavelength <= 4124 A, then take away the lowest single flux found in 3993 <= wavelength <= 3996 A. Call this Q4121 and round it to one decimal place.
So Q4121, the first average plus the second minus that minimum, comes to 25.1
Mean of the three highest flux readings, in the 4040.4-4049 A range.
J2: 24.9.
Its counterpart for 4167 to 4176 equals 24.2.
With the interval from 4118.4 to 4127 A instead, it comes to 25.6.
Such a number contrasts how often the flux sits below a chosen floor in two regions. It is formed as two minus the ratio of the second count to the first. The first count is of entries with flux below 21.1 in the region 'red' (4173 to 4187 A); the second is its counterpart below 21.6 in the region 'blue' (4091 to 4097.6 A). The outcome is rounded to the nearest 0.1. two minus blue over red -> 1.4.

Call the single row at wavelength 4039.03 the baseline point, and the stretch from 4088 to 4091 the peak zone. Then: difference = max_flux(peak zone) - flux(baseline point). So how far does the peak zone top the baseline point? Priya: 1.1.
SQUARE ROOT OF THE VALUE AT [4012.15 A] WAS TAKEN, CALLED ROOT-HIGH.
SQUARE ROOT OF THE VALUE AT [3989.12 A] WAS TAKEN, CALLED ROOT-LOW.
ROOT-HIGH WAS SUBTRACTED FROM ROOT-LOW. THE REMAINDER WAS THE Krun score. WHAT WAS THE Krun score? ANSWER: -0.127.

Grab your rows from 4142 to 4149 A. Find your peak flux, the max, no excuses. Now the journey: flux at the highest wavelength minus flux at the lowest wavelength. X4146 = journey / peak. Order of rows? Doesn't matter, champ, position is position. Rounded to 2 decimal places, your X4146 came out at 0.04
